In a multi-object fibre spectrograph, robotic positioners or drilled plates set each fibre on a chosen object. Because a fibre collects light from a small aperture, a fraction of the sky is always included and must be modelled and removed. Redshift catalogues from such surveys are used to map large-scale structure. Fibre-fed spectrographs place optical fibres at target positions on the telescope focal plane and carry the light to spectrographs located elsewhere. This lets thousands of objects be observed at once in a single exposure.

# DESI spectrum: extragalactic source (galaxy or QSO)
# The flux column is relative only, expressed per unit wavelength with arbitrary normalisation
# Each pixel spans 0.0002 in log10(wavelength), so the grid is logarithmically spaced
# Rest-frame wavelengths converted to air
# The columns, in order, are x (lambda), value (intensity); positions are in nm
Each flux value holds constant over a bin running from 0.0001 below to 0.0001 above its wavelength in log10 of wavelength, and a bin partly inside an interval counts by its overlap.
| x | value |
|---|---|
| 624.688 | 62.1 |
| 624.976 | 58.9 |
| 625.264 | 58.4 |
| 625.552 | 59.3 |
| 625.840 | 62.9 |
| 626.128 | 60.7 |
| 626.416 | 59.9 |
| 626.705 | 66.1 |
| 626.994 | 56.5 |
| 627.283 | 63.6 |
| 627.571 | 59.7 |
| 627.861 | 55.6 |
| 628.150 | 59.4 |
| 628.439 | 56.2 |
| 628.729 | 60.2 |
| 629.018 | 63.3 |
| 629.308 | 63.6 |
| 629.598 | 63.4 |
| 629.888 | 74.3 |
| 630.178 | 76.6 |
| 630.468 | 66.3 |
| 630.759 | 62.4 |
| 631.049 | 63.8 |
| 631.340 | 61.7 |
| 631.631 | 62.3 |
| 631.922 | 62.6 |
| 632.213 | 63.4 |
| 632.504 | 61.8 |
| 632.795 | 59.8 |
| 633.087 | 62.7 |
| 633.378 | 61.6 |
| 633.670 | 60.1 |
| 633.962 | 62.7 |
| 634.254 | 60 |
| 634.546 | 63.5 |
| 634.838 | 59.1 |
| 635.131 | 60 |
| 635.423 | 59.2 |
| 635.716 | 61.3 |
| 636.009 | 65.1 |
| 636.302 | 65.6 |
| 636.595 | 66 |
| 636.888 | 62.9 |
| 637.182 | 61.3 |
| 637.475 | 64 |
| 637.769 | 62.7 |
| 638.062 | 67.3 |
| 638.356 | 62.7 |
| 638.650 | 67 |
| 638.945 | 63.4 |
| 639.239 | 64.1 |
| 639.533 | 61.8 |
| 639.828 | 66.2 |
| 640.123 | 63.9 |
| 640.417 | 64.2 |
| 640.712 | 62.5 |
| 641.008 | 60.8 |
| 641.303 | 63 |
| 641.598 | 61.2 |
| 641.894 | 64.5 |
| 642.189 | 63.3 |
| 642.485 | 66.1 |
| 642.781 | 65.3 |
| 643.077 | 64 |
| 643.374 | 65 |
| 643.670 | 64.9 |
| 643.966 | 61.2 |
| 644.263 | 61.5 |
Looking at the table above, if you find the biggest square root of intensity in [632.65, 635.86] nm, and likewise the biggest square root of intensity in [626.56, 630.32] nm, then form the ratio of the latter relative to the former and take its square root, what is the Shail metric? 1.05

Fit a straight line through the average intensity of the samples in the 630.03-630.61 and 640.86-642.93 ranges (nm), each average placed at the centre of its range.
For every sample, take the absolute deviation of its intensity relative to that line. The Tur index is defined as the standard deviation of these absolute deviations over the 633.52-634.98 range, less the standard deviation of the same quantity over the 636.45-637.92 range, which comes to 0.3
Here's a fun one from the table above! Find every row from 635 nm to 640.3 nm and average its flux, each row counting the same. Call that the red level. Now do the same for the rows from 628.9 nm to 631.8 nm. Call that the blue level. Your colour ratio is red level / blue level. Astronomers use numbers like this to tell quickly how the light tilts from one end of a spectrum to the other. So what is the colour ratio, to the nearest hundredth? 0.97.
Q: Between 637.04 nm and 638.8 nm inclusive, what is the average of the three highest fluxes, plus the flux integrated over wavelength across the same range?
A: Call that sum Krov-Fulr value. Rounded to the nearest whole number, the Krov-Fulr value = 179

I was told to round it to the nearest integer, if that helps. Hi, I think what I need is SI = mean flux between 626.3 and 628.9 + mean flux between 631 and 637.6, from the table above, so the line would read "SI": 122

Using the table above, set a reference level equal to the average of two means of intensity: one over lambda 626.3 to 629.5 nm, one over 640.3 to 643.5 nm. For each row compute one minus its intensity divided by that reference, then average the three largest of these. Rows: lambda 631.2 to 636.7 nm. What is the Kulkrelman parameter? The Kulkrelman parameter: 0.042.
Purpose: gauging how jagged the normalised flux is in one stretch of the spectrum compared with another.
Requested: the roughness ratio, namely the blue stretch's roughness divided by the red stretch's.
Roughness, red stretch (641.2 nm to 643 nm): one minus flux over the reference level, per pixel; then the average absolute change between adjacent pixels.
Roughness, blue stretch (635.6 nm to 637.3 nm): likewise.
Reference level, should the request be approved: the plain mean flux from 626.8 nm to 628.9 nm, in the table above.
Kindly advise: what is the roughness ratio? 0.9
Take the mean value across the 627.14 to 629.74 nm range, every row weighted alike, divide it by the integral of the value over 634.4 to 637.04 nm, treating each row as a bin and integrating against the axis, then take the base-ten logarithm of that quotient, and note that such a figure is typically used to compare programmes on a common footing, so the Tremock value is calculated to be -0.435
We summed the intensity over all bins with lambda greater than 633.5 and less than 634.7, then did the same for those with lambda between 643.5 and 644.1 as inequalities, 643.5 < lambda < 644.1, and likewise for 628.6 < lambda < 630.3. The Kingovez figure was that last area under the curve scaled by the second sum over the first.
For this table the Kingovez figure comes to 206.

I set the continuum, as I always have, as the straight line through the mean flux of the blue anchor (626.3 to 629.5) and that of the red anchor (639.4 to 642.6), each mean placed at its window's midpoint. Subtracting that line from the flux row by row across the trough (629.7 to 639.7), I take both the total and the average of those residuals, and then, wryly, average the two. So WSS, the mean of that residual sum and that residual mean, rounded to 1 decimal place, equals 27.1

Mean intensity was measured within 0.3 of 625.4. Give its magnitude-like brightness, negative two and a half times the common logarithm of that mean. -4.42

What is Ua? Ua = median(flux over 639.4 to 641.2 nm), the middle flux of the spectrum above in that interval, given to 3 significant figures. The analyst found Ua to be 63.2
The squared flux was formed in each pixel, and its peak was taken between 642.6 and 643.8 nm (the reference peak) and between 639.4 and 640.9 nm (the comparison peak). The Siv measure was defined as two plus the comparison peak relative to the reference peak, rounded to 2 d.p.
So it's 3.03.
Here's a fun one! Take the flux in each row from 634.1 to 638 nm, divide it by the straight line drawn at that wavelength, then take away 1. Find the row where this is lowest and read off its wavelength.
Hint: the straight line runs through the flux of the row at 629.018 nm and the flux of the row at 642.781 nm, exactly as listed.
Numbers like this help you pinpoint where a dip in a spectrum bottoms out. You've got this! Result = 634.838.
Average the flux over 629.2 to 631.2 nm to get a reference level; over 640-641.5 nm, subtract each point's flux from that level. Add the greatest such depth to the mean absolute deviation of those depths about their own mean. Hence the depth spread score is 7.4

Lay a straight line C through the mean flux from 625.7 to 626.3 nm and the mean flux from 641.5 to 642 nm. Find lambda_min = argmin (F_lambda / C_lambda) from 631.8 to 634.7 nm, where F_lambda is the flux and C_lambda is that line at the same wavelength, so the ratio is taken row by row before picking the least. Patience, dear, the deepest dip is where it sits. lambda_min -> 632.795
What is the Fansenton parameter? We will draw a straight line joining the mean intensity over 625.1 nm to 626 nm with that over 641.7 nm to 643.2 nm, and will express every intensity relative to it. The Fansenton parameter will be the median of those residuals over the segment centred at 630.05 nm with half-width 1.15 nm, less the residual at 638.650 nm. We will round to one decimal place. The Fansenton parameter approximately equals -1.1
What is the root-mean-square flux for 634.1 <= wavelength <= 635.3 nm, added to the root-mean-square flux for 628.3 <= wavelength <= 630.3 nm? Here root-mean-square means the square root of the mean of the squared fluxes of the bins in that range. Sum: 126.4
